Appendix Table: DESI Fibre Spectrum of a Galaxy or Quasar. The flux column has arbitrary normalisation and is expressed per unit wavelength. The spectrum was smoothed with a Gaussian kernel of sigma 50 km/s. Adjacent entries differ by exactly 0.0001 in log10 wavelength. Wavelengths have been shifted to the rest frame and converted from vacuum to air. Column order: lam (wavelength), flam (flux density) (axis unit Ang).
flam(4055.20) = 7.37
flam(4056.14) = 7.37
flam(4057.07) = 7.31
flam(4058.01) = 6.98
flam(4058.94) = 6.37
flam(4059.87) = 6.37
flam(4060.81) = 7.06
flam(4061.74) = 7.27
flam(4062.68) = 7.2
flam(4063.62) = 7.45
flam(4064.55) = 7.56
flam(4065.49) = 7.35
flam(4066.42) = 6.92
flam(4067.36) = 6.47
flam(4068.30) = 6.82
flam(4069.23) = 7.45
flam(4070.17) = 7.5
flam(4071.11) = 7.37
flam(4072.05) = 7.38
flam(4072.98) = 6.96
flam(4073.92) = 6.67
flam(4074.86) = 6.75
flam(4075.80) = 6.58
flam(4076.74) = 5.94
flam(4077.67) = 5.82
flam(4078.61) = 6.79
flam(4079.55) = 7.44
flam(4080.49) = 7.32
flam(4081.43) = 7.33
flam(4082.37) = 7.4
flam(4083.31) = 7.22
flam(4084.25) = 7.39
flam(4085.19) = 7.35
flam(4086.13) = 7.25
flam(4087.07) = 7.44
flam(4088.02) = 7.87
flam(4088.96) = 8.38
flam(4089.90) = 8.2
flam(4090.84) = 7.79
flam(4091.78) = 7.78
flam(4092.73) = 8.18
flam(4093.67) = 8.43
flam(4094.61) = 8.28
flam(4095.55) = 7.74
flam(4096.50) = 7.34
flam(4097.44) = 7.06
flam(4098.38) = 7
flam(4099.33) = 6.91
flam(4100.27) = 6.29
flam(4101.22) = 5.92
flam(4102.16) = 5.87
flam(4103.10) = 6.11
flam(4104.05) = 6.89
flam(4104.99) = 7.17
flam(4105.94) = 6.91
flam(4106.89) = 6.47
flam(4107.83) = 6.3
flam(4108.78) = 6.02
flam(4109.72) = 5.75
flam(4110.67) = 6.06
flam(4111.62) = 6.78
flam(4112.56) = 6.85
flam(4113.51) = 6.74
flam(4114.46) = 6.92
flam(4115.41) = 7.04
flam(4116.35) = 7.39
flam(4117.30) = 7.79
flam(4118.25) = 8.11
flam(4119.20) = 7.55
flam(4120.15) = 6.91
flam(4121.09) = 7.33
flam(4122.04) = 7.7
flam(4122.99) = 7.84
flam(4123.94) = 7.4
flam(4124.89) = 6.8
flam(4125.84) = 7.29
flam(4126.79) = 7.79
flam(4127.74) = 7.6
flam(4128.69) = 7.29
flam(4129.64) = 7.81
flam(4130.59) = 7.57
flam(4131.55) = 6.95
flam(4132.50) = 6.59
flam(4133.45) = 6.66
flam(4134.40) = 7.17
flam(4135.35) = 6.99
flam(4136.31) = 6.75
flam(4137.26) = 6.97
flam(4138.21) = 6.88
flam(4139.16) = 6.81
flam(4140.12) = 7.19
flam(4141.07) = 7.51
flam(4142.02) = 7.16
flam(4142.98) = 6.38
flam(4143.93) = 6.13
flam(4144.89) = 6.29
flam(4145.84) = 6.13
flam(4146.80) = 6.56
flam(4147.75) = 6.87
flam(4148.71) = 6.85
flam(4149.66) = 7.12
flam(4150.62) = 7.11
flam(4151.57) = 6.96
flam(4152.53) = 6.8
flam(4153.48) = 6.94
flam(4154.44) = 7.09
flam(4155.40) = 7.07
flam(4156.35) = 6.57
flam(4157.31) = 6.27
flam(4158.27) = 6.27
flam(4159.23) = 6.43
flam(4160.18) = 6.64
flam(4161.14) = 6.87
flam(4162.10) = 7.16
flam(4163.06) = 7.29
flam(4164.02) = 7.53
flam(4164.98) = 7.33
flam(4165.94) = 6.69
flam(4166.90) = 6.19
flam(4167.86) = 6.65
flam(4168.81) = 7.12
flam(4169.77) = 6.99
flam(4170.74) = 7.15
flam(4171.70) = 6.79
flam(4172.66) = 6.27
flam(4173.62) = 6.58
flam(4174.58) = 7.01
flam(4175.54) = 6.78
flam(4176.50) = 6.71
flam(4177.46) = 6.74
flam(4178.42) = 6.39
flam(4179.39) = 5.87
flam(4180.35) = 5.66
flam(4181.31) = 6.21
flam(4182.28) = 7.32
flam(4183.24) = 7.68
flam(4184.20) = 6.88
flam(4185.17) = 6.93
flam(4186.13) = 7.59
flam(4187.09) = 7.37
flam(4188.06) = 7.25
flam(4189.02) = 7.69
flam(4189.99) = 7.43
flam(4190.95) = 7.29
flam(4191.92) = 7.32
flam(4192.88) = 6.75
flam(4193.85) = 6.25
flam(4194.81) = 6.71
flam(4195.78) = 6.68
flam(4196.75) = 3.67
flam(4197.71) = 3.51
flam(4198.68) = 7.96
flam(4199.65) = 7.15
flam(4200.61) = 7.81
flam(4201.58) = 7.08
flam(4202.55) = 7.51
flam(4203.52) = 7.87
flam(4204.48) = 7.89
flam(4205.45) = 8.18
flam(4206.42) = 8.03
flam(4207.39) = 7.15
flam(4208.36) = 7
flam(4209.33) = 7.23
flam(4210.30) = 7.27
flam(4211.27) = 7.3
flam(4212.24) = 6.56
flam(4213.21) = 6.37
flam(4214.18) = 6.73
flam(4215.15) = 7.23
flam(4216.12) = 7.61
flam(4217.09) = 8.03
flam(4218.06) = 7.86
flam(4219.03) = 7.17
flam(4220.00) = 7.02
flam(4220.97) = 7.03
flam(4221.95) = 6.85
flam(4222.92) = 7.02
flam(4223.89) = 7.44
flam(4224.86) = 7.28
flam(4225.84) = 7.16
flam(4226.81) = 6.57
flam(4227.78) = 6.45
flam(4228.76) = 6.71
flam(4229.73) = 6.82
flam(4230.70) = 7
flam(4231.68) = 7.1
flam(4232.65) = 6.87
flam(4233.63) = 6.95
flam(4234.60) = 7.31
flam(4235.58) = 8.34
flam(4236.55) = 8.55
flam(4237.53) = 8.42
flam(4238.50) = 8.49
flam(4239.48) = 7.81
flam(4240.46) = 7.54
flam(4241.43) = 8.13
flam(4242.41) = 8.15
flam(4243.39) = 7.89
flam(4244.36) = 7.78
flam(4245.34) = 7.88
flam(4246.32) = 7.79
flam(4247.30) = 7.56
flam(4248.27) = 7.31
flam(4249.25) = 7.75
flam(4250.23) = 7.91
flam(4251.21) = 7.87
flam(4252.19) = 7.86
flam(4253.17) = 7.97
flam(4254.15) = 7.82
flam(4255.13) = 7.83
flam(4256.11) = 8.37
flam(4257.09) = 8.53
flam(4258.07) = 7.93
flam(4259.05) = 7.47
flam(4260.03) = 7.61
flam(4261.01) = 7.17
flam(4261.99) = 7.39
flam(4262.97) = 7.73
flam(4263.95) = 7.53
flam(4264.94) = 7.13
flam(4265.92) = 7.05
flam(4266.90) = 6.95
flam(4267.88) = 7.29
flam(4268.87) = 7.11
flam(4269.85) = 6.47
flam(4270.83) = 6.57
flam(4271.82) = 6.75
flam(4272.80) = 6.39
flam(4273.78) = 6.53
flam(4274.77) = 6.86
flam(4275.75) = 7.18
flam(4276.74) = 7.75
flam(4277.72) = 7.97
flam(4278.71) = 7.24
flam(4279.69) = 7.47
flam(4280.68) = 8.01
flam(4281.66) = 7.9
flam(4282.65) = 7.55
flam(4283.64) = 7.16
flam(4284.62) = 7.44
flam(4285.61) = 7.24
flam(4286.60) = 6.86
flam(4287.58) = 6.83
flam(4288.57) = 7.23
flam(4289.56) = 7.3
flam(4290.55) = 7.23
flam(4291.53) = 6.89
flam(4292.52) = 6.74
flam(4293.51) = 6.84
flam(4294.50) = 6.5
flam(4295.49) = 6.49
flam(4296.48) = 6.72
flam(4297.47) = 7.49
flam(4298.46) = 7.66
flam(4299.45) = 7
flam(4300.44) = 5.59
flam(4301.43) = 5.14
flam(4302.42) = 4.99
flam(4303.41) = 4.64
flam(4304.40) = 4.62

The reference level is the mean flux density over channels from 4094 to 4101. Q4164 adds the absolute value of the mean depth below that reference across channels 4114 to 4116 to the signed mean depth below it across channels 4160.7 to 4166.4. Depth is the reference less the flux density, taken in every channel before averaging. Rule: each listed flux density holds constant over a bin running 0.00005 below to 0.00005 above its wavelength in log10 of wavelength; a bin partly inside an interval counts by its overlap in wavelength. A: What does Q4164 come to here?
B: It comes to 0.3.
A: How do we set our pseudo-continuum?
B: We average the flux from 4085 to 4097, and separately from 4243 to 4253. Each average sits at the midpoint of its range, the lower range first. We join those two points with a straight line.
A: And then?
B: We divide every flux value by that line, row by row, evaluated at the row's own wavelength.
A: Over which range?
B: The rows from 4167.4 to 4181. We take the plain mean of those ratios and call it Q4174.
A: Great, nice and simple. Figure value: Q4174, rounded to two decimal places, 0.85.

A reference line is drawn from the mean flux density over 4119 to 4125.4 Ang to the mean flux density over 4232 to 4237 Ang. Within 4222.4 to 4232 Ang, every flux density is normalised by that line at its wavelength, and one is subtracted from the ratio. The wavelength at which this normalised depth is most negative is 4227.78 Ang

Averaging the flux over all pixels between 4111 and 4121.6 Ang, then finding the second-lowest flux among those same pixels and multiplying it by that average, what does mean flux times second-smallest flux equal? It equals 49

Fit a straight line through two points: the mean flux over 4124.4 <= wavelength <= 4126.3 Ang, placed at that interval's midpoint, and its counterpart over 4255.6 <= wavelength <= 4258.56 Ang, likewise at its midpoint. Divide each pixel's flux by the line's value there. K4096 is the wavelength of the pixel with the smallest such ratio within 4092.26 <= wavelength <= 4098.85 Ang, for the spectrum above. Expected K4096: 4098.38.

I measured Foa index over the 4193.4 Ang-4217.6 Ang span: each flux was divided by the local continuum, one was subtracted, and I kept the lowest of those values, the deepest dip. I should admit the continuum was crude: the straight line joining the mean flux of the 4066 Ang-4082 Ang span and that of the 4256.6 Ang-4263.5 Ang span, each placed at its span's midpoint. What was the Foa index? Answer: -0.528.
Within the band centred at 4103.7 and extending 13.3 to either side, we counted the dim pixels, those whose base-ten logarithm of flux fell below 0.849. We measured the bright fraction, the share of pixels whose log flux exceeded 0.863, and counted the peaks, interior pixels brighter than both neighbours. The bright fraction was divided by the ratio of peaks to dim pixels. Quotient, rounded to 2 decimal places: 1.81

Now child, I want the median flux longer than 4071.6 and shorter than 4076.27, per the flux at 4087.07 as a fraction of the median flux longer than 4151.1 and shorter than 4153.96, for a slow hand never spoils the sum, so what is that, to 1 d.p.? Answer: 6.3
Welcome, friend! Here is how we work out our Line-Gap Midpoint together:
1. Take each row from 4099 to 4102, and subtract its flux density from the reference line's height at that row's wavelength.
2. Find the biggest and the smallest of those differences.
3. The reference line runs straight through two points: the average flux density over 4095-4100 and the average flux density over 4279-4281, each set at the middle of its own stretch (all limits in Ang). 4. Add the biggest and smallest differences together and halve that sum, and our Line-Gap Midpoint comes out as 0.8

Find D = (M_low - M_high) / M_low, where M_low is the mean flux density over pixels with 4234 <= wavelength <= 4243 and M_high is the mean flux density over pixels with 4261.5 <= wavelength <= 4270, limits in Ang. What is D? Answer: 0.11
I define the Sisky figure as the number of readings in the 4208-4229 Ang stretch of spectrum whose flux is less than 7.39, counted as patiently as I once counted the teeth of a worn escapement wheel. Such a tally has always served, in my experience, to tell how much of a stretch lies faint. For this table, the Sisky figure 18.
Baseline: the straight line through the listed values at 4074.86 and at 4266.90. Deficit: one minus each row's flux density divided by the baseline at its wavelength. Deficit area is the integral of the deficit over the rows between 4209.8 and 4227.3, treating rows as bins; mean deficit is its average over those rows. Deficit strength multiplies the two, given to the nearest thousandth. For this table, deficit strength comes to 0.021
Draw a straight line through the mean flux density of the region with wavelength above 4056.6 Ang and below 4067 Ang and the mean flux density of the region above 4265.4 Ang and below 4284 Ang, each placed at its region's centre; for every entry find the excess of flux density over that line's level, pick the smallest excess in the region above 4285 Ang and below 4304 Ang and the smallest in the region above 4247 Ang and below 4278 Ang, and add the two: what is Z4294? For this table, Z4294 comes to -3.3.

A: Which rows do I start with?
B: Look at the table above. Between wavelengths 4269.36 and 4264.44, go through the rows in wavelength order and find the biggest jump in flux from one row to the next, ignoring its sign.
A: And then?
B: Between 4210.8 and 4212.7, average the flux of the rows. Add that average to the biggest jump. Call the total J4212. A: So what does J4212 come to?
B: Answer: 7.3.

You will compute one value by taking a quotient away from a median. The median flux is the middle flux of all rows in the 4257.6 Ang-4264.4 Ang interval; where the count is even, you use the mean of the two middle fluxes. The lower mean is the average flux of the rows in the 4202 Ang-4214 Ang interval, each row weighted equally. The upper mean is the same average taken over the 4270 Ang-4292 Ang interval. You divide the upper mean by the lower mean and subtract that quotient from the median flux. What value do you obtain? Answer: 6.55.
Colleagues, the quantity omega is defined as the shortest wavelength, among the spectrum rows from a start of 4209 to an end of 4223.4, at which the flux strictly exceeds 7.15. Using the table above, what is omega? 4209.33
